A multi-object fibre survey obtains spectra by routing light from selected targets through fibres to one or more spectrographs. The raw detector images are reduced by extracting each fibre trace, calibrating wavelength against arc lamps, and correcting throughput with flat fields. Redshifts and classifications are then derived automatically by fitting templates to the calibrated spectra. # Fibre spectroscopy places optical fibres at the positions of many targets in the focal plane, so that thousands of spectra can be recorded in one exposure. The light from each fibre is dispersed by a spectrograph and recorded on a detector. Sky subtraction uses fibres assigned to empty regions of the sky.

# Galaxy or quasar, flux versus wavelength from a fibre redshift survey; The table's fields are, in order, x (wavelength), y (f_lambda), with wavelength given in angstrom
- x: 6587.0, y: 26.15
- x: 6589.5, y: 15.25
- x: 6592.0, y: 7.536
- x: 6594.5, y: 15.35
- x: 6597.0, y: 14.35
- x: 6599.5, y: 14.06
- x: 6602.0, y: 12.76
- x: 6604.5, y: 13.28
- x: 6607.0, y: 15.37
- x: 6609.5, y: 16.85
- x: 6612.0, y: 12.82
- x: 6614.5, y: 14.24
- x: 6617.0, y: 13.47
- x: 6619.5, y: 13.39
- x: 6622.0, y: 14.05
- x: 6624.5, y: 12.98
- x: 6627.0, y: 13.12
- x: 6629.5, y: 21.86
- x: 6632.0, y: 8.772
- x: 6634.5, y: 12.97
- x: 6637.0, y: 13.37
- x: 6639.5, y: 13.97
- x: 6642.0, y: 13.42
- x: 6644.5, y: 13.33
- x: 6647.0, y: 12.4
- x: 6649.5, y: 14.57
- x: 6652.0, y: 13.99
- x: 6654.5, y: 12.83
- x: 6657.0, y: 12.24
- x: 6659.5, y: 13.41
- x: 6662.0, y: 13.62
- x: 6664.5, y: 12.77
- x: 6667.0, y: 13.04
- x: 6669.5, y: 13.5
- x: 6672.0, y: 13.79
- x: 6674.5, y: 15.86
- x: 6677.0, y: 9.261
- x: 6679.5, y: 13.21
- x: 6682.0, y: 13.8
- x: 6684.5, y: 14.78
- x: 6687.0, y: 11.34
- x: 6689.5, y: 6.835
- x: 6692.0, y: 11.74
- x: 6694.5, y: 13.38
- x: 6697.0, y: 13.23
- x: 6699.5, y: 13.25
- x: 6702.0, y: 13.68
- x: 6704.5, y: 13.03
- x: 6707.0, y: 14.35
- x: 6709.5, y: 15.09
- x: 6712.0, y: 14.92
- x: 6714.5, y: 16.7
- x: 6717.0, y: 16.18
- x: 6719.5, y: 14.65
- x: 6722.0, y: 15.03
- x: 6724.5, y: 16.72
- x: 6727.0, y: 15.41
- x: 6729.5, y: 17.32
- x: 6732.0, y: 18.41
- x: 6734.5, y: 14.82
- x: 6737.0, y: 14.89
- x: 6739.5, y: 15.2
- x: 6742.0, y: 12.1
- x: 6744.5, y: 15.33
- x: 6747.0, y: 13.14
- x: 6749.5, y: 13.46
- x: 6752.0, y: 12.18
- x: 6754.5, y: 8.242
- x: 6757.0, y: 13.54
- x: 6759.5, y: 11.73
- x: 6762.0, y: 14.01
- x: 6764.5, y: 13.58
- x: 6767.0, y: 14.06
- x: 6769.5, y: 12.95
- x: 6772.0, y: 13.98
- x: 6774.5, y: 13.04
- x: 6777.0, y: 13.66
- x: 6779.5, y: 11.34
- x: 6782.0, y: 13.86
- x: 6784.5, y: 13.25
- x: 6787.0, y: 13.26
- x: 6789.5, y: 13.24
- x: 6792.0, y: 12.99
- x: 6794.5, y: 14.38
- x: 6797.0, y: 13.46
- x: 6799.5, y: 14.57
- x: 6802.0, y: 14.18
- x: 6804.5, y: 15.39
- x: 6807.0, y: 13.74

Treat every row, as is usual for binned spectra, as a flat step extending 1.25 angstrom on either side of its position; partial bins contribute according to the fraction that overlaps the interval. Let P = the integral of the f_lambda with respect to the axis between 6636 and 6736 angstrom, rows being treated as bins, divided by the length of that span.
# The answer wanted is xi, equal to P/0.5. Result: 27.7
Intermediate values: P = 13.8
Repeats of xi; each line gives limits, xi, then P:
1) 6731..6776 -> 27.1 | 13.6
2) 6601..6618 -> 28.3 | 14.1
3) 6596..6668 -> 27.4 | 13.7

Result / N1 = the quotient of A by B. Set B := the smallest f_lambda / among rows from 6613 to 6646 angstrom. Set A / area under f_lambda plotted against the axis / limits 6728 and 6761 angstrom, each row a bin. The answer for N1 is 52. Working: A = 458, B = 8.772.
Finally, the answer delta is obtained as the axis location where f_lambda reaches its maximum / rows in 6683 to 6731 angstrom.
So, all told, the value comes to 6729.5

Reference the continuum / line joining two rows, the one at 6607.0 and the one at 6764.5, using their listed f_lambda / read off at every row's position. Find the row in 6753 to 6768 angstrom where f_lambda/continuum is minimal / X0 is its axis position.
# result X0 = 6754.5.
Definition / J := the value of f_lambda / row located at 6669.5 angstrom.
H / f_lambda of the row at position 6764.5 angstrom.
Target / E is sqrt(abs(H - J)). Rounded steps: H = 13.58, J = 13.5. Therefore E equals 0.3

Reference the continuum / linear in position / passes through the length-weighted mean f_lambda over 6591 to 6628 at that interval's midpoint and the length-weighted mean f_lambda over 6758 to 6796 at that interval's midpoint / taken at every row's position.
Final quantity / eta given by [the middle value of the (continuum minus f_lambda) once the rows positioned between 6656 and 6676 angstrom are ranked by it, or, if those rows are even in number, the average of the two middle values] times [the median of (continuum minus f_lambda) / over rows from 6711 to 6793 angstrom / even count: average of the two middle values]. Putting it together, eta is -0.033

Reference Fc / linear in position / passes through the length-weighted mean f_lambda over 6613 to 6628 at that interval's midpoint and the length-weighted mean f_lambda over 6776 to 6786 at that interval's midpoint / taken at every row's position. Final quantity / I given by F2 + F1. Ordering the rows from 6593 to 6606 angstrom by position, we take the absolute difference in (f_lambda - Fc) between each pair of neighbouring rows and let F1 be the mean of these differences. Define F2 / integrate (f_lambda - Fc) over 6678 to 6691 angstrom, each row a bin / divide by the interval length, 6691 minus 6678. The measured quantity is -0.6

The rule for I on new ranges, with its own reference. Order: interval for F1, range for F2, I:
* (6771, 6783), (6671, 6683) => 1.4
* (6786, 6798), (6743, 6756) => 0.0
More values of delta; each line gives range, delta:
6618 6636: 6629.5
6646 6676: 6674.5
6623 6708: 6629.5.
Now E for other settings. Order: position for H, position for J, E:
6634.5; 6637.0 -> 0.6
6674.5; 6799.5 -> 1.1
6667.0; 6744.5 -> 1.5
